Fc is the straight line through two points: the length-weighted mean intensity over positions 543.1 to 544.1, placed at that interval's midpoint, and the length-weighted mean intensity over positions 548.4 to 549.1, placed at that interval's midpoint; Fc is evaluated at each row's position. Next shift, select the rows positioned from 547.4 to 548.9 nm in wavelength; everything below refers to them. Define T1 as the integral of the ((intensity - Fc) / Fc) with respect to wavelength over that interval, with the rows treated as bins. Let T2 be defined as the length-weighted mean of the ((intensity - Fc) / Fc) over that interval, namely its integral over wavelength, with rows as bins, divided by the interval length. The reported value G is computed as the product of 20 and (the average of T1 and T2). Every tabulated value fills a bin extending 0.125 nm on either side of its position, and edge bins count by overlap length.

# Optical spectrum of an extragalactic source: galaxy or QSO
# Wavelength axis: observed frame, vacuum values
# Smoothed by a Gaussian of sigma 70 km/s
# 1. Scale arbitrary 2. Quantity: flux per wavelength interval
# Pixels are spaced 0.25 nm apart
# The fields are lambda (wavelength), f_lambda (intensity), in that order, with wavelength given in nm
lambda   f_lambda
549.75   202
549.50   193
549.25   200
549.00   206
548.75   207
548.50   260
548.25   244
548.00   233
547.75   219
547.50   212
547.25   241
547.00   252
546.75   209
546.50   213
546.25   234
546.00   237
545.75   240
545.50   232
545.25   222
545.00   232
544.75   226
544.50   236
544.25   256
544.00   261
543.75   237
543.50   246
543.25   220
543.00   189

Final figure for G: 0.4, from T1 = 0.024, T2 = 0.016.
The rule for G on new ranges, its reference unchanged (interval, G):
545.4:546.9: -0.4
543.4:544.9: 0.6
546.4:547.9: -0.4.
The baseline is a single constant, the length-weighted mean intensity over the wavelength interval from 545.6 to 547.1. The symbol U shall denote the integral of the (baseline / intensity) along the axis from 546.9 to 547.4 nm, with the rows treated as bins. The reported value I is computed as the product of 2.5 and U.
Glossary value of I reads 1.18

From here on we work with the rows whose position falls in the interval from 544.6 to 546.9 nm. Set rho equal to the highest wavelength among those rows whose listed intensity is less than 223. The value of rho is 546.75 nm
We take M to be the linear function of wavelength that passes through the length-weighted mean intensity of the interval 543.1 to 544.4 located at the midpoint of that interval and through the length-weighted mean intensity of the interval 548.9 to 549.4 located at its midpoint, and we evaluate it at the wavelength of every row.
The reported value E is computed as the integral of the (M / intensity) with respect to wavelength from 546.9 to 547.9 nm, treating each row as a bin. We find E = 0.94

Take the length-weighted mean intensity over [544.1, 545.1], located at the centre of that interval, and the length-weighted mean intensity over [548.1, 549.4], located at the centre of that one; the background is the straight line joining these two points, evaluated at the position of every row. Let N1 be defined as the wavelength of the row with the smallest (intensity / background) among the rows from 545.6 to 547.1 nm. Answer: 546.75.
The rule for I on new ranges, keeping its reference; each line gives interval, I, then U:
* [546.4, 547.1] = 1.81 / 0.7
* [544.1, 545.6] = 3.69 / 1.5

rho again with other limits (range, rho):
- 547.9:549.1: 549.00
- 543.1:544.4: 543.25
